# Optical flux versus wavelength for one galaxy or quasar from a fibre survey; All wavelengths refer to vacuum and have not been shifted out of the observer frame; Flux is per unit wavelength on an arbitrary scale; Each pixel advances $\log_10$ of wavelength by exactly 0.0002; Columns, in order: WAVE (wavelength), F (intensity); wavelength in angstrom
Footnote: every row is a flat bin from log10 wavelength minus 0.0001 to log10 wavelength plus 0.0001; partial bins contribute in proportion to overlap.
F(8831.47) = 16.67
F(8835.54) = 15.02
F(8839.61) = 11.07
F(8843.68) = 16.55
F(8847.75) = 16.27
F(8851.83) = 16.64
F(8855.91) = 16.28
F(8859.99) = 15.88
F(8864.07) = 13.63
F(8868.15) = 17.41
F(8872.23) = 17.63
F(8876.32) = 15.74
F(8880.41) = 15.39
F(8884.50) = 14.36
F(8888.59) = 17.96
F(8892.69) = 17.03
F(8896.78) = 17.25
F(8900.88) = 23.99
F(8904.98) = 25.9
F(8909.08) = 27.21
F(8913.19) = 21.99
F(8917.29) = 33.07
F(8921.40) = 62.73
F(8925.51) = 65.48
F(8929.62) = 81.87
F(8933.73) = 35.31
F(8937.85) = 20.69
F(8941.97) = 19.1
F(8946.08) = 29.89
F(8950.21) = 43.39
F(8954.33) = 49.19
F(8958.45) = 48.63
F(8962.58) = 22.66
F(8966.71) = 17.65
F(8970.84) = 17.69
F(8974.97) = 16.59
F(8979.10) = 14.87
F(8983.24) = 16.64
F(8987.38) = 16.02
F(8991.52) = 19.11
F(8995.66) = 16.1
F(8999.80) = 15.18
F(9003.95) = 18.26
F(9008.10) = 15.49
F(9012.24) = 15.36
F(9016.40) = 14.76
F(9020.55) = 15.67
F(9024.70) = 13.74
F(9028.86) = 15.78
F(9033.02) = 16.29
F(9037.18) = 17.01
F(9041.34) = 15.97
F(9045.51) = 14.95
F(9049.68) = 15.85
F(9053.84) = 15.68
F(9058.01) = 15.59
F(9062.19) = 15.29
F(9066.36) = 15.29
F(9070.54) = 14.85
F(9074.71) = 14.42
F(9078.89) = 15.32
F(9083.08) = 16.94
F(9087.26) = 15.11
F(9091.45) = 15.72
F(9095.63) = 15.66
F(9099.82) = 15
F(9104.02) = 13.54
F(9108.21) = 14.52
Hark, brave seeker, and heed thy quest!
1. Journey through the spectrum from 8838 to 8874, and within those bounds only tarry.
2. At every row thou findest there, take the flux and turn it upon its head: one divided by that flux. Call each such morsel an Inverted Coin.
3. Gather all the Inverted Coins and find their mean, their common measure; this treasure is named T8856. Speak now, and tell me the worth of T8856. 0.065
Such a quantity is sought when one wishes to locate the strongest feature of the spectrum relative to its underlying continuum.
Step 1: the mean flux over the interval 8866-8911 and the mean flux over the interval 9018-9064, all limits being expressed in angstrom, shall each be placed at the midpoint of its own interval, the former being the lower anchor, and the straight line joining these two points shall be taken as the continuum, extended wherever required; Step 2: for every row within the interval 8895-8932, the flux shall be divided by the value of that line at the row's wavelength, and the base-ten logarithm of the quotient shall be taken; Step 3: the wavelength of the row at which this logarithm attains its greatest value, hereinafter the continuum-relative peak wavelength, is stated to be 8929.62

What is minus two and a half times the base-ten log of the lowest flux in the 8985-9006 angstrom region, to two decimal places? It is -2.95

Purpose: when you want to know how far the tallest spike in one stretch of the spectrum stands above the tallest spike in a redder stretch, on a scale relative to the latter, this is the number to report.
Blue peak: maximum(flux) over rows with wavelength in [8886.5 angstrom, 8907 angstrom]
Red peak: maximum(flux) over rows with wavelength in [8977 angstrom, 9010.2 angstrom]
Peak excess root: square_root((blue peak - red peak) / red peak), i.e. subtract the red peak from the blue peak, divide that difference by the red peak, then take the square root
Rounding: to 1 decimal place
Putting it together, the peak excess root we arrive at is 0.6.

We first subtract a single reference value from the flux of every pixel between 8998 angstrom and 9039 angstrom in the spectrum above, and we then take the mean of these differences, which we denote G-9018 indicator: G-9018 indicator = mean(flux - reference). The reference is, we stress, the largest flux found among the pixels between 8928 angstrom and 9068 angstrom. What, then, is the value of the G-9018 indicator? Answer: -66.1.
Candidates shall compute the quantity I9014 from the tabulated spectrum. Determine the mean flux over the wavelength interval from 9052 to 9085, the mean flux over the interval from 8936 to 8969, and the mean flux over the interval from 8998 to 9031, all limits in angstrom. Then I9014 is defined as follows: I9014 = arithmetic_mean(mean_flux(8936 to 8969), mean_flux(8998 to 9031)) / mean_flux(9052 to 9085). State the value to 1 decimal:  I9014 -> 1.5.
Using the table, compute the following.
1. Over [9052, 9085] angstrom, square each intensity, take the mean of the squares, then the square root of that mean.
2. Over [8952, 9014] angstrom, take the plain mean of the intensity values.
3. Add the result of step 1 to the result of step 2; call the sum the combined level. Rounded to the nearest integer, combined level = 37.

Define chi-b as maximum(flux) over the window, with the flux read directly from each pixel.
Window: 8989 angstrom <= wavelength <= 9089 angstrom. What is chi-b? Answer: 19.11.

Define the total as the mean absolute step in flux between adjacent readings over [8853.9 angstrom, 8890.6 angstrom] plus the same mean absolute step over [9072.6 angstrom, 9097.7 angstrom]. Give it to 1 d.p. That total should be 2.7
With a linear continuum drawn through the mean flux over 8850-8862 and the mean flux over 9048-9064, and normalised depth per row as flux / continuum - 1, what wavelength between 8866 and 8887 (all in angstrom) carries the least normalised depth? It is 8884.50 angstrom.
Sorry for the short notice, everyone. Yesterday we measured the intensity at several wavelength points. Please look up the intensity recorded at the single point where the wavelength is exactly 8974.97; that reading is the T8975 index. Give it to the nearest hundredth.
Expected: 16.59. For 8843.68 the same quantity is 16.55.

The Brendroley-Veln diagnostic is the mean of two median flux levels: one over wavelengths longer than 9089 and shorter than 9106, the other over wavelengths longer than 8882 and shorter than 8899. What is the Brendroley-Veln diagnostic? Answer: 16.2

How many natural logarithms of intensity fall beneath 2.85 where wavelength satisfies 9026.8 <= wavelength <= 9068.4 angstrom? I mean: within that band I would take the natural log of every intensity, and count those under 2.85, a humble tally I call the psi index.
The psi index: 10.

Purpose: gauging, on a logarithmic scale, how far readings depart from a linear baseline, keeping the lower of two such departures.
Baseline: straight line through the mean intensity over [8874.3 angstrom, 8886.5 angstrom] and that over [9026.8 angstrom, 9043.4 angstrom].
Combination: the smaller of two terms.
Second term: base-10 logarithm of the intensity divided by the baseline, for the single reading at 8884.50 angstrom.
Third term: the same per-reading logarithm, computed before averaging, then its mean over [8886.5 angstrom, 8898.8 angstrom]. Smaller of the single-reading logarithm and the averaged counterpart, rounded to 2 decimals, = -0.02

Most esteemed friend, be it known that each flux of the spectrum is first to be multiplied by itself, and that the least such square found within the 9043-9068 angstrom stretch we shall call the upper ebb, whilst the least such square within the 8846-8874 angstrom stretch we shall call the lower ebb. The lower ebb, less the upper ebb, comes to -38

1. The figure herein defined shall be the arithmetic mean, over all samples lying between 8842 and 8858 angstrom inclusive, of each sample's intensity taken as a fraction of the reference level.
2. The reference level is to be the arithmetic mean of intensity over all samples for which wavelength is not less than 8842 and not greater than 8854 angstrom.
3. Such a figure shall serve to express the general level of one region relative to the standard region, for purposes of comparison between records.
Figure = 1.00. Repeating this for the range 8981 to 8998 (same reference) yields 1.03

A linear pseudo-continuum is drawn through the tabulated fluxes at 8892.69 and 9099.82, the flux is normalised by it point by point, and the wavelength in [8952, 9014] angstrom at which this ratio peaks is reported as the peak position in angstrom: 8954.33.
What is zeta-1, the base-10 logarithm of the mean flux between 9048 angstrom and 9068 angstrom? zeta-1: 1.19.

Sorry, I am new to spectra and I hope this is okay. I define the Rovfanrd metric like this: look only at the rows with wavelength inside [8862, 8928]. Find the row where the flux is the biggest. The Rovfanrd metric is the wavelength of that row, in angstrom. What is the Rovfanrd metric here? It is 8925.51 angstrom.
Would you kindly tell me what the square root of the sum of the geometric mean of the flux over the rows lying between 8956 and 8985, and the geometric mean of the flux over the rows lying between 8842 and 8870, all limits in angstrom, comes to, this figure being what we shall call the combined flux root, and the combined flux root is 6.0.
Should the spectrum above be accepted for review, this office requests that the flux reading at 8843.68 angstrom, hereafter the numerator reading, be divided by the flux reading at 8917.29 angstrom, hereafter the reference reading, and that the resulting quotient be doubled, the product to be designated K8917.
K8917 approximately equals 1.0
